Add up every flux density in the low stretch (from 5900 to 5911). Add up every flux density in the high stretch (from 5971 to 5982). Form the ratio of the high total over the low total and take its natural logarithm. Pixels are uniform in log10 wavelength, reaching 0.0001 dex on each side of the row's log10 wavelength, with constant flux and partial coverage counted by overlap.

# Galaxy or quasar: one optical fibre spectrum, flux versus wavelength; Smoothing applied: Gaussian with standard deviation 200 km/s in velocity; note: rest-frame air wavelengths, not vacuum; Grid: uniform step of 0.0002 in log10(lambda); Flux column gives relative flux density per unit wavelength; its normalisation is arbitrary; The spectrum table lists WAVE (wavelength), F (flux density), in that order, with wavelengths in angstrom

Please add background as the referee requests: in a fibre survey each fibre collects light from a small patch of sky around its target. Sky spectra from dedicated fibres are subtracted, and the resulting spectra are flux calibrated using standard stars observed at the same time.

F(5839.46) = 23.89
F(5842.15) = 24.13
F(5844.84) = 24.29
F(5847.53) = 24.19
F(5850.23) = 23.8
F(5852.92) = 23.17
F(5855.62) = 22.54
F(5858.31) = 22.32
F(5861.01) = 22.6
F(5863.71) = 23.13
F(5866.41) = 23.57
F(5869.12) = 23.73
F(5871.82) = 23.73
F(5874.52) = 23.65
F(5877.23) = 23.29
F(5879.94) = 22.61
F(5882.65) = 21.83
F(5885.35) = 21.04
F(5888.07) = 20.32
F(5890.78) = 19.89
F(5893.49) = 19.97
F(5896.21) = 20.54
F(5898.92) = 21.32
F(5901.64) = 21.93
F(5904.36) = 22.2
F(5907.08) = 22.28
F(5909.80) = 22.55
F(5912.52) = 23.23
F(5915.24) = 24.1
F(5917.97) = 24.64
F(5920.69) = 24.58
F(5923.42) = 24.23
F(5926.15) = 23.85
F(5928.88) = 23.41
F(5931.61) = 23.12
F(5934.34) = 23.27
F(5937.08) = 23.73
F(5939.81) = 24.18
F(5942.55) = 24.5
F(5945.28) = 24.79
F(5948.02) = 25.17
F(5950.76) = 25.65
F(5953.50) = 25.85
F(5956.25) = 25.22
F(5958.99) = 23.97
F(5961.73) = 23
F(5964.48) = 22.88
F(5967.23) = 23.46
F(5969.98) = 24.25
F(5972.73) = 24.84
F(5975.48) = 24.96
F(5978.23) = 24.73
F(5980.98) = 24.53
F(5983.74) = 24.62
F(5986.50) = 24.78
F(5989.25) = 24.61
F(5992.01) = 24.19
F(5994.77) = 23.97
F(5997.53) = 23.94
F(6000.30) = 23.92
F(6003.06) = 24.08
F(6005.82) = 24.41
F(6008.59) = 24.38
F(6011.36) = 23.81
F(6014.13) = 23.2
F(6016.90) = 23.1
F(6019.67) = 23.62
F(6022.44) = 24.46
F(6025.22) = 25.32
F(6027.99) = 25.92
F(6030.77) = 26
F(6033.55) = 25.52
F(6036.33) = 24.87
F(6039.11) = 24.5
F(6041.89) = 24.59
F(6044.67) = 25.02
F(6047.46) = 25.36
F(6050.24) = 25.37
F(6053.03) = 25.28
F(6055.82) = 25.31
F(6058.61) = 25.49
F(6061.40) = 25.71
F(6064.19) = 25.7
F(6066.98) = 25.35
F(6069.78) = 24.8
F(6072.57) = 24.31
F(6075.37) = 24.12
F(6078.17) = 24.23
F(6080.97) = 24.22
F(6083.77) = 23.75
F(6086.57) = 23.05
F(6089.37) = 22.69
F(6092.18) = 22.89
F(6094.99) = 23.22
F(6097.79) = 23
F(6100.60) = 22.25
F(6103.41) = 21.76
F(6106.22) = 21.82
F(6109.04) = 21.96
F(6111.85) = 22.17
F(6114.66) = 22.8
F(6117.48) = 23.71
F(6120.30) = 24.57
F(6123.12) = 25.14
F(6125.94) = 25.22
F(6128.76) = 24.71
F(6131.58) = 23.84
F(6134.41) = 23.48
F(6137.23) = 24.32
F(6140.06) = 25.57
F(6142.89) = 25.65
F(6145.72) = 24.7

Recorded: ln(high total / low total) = 0.11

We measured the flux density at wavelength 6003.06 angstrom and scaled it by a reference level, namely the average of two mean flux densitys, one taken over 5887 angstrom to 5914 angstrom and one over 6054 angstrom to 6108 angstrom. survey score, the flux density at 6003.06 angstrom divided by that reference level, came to 1.06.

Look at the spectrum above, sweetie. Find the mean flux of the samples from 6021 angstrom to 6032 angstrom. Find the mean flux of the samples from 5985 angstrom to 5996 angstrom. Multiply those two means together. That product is 620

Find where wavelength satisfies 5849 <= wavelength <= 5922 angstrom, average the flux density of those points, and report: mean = 22.5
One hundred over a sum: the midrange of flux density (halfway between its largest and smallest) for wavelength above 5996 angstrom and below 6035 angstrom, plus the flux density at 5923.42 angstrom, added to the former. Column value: 2.05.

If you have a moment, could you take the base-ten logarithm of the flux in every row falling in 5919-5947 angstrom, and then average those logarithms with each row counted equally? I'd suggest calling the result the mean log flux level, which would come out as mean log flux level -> 1.38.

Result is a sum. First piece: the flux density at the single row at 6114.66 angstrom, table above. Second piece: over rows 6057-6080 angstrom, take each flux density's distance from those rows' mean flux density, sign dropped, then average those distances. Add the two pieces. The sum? 23.4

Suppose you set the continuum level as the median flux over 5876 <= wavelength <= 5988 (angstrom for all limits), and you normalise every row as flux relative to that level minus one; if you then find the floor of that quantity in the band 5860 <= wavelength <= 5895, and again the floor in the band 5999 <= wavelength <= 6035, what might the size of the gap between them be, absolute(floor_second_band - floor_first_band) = 0.14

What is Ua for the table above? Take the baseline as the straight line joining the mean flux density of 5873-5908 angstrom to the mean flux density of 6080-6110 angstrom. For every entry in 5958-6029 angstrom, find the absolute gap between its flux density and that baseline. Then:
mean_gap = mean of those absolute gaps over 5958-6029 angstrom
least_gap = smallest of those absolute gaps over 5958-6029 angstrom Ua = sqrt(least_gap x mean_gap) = 1.2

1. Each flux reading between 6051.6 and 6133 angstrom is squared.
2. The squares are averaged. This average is 573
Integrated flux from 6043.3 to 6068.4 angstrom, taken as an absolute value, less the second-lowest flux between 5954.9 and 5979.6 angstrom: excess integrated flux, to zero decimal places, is 614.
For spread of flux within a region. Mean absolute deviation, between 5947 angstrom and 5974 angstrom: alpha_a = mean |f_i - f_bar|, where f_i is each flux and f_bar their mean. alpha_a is 0.92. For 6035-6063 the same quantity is 0.32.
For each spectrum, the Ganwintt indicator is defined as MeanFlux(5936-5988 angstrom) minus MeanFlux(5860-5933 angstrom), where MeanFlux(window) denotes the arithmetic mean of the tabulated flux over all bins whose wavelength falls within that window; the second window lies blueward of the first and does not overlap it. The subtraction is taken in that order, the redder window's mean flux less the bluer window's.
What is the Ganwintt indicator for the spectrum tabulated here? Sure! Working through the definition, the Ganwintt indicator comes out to 1.8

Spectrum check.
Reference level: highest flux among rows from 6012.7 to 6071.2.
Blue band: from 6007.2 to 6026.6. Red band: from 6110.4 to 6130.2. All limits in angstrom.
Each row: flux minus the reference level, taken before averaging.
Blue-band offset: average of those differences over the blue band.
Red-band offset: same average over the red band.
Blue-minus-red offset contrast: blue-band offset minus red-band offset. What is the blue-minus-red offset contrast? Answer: -0.1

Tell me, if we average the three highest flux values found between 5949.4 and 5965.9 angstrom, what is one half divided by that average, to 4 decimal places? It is 0.0196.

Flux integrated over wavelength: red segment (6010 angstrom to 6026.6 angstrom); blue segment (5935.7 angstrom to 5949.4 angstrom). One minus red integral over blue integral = -0.2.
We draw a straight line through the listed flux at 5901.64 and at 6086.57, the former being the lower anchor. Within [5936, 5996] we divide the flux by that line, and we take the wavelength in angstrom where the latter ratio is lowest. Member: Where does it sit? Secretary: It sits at 5964.48 angstrom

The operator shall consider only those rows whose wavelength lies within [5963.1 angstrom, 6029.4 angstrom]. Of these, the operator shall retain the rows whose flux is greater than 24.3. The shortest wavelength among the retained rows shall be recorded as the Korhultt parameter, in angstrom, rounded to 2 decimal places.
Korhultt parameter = 5972.73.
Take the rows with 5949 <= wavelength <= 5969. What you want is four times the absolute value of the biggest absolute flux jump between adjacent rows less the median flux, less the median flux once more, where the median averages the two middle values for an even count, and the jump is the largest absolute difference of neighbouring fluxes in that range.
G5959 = 187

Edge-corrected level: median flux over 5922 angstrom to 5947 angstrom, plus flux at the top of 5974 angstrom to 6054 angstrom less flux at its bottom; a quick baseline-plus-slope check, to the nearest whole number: 24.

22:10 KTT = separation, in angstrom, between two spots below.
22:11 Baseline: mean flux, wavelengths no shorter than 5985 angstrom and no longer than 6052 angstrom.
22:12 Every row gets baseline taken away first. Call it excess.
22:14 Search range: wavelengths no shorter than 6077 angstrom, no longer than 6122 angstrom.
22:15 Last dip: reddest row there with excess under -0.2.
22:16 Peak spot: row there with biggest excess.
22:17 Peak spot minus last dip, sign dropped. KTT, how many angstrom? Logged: 2.8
